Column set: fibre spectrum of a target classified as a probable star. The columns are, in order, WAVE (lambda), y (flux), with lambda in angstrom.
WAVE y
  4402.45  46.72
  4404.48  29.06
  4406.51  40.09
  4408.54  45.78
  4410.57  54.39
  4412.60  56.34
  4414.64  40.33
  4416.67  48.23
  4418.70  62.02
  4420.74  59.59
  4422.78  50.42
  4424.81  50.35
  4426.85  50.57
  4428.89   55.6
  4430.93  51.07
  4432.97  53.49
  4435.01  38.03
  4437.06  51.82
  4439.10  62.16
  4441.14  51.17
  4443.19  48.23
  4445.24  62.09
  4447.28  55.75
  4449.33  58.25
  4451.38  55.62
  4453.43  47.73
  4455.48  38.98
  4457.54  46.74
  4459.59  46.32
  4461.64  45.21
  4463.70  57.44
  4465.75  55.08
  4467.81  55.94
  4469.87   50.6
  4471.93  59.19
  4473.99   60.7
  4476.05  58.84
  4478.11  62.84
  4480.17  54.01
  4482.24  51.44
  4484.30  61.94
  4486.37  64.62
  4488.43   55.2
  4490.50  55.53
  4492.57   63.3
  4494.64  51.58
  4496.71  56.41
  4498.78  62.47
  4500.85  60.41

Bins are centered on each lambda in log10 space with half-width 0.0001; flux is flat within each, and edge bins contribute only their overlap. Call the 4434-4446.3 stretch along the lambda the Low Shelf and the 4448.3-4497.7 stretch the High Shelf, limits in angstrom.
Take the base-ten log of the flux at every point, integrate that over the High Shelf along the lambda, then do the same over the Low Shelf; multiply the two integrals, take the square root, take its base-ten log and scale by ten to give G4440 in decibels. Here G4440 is 16.28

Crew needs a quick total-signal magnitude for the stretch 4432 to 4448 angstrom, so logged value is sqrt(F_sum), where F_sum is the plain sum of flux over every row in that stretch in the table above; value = 20.6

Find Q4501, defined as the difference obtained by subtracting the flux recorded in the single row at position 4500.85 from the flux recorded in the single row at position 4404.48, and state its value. -31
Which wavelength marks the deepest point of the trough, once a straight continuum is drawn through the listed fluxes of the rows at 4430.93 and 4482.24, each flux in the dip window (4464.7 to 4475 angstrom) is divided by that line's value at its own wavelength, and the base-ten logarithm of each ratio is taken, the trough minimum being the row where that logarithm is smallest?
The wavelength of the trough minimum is 4469.87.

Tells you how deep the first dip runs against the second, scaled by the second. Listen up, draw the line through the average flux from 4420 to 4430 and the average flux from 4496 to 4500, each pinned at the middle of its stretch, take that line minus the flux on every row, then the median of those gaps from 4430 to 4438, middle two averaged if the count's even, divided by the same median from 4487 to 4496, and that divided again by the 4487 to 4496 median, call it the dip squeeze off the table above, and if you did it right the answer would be 0.2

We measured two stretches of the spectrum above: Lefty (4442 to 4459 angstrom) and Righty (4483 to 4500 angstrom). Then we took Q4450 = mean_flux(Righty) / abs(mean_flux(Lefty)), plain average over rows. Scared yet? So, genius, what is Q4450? 1.14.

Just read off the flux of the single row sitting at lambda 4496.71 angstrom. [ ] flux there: 56.41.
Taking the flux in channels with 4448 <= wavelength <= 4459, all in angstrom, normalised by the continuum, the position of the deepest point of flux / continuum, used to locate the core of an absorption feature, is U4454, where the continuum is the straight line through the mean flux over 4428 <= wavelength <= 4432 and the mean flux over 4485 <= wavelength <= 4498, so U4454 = 4455.48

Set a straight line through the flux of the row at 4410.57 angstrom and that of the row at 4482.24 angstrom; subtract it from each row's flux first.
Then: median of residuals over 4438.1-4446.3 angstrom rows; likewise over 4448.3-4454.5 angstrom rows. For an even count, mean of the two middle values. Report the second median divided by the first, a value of 0.8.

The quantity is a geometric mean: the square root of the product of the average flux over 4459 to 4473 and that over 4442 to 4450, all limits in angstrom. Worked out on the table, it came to 54.4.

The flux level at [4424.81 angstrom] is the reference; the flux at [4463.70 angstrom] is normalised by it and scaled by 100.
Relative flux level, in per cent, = 114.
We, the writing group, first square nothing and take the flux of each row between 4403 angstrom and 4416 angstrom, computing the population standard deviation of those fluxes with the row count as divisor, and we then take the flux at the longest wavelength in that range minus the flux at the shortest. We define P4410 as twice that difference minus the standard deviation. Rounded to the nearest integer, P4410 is 13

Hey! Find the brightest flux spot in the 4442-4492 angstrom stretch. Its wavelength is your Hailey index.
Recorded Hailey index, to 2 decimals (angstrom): 4486.37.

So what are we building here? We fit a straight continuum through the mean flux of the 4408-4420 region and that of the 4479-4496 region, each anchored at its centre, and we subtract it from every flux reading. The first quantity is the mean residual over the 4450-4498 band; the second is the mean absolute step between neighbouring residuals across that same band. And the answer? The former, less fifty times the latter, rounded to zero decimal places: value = -277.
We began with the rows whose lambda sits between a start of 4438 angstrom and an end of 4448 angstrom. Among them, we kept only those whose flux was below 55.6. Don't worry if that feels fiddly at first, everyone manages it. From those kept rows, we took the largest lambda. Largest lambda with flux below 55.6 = 4443.19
